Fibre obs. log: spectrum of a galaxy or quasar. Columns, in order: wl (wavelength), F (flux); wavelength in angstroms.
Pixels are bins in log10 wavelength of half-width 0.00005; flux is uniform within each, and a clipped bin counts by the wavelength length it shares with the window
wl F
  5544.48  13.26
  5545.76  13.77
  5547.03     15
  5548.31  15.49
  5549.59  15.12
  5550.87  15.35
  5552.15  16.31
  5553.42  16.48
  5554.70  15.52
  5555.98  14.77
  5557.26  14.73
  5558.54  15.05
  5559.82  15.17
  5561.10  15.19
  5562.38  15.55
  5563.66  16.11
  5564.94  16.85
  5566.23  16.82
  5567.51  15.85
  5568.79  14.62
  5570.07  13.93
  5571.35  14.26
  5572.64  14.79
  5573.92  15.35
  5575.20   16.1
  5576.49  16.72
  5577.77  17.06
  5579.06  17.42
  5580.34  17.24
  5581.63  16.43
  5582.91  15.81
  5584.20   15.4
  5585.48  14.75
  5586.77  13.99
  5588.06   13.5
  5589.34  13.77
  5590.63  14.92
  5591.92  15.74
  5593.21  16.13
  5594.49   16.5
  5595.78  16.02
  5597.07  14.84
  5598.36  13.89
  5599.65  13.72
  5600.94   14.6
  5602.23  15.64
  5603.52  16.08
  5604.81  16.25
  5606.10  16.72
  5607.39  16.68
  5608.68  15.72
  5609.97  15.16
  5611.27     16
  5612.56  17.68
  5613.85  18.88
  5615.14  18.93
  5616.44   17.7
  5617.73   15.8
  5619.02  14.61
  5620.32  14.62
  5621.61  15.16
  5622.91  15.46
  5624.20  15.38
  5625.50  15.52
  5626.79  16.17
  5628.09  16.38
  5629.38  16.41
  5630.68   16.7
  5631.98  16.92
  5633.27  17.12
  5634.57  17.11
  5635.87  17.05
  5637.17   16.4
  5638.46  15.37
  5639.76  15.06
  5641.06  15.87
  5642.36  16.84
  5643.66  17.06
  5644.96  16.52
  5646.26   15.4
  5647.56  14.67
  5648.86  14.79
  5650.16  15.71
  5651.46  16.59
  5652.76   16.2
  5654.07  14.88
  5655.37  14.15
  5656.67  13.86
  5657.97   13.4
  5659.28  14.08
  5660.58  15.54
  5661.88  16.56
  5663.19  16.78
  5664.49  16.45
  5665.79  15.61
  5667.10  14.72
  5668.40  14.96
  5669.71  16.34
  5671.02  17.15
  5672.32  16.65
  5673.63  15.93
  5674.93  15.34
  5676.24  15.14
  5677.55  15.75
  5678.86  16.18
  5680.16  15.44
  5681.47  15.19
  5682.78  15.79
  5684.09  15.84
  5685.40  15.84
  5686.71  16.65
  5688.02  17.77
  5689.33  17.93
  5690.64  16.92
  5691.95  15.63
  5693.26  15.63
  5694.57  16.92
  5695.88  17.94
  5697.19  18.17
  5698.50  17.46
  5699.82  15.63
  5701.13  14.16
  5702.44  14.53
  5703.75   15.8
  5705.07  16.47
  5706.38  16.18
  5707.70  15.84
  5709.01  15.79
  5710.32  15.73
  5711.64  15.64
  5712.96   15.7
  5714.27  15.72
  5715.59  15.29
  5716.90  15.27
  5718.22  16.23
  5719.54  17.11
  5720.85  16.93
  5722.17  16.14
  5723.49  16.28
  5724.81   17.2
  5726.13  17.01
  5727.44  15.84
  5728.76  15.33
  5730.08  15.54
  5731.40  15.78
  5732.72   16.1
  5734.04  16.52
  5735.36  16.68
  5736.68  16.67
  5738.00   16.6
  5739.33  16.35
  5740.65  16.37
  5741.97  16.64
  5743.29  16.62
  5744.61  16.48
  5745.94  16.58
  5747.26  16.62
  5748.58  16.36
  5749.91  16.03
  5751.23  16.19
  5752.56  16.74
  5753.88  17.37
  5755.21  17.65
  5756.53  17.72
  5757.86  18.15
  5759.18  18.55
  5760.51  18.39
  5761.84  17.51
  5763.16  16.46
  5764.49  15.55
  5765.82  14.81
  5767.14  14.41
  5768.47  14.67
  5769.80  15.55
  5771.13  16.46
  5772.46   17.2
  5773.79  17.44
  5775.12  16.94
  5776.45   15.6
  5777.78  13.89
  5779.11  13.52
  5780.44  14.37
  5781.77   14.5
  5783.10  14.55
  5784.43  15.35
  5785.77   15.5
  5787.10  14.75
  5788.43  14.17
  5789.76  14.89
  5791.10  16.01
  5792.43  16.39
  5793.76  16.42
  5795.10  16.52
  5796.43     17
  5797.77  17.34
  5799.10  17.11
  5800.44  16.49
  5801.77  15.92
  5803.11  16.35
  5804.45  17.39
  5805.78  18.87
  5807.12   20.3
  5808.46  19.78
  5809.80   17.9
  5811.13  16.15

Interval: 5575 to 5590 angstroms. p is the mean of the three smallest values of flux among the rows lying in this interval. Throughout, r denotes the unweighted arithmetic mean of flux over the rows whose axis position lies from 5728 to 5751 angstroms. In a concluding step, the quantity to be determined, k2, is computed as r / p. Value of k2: 1.19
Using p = 13.8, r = 16.3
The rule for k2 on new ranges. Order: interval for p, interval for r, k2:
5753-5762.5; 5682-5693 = 0.94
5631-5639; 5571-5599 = 0.95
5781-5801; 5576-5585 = 1.15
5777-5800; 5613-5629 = 1.17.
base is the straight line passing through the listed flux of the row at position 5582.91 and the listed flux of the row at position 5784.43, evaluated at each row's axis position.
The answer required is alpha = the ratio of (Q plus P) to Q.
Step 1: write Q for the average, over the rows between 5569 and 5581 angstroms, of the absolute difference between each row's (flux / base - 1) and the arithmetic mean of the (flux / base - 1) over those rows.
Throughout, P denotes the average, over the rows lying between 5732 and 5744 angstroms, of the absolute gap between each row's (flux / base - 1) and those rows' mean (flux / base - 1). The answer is 1.1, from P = 0.01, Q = 0.073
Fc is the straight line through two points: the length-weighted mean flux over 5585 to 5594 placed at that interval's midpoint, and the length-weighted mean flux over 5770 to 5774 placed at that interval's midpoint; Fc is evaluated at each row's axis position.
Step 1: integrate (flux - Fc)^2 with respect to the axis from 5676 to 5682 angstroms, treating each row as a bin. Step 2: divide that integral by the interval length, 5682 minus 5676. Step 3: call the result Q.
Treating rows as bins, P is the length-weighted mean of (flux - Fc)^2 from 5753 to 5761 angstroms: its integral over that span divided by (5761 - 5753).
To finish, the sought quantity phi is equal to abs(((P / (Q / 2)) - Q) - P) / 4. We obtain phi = 4.8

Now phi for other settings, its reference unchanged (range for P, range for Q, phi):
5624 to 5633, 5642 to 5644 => 0.8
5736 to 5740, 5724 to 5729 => 0.1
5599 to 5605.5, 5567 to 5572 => 0.6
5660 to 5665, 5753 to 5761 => 0.5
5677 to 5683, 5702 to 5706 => 0.1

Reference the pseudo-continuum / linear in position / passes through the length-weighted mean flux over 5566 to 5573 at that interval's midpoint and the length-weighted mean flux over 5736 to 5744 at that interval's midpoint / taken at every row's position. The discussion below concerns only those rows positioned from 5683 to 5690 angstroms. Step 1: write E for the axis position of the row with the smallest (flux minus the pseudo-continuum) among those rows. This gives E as 5685.40 angstroms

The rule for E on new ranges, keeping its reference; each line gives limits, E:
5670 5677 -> 5676.24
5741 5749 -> 5748.58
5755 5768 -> 5767.14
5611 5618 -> 5617.73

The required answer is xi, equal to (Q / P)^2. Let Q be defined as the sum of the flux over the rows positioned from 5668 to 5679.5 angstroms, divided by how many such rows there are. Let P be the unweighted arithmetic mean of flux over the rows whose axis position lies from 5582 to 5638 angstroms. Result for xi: 1.01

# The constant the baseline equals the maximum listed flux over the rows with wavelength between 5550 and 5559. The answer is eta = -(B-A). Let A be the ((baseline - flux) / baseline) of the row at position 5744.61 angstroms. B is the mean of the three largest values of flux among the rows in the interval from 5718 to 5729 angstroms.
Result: -17.1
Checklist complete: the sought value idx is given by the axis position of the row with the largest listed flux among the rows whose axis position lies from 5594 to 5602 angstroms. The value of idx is 5594.49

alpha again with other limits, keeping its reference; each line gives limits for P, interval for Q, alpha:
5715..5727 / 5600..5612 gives 2.2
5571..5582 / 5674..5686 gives 4.0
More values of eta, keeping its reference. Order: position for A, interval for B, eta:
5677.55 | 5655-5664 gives -16.2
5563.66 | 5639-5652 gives -16.8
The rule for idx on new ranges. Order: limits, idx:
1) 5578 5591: 5579.06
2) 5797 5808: 5807.12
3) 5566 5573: 5566.23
